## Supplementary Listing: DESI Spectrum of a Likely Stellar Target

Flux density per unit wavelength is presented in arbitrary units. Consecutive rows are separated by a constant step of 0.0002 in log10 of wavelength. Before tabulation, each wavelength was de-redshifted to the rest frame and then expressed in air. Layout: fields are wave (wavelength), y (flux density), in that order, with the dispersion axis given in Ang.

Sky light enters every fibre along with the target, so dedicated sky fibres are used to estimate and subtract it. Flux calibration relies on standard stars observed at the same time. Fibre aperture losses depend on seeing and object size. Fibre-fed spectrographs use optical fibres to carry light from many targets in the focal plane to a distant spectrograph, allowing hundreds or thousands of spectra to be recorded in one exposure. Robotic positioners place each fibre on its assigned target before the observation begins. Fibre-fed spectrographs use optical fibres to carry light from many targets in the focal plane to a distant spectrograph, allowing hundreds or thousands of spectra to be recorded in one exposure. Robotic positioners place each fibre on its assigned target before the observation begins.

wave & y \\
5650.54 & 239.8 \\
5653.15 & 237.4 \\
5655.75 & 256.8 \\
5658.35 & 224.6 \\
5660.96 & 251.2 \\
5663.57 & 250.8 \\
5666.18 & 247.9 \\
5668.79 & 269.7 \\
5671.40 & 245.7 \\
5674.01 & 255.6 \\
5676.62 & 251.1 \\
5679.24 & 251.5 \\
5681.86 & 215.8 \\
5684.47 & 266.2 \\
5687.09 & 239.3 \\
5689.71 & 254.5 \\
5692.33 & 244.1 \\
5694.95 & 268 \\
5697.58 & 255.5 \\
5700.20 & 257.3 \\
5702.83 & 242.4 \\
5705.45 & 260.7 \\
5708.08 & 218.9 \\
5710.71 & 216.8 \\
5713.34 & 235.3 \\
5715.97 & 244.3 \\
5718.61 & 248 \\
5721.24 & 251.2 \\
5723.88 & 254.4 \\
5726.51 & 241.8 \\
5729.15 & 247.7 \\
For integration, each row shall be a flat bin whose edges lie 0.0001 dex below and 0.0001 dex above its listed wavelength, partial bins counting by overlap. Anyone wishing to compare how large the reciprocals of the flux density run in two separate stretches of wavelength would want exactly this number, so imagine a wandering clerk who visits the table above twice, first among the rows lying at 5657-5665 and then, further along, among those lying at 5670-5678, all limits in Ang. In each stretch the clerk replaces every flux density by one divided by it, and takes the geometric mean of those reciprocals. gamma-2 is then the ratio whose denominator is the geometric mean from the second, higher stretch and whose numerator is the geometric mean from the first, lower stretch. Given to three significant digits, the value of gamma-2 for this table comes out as 1.04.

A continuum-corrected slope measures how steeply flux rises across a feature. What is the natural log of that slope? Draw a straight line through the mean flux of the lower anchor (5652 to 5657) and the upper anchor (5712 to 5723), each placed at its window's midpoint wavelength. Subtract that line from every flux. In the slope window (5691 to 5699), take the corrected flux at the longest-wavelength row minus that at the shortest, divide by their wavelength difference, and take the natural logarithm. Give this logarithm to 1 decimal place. 0.8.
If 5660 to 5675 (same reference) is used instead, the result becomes -1.0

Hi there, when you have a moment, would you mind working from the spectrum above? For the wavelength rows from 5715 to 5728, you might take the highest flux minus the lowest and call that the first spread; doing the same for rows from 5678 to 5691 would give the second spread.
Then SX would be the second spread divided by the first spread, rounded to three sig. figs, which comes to 4.00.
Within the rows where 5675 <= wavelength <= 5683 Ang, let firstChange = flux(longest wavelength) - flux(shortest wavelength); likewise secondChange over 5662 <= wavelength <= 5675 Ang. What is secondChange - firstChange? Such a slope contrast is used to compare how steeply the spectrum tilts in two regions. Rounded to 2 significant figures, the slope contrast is 40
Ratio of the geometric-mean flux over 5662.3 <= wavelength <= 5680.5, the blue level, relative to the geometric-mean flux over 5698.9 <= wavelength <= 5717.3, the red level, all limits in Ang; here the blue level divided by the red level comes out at 1.06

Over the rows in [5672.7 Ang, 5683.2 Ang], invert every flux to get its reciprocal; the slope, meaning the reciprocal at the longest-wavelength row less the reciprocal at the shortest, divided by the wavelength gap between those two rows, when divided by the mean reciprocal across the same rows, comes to 0.022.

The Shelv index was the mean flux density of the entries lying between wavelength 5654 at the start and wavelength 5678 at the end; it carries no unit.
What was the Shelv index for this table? 250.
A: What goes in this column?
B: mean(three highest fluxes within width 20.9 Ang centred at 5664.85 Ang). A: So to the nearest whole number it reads 261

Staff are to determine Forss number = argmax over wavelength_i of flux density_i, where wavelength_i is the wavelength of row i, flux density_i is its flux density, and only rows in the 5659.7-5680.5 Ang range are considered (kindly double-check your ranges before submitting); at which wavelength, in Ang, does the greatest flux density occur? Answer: 5668.79 Ang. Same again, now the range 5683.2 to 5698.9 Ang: 5694.95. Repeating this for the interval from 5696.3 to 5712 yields 5705.45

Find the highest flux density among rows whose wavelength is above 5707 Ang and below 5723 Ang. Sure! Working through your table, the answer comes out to 251.2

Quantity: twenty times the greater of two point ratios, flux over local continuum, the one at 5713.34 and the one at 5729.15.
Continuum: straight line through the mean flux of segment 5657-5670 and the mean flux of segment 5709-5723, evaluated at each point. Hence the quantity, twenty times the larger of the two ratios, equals 20.9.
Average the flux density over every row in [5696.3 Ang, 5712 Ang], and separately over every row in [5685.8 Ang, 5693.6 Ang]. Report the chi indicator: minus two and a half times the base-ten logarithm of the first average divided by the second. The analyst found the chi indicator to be 0.018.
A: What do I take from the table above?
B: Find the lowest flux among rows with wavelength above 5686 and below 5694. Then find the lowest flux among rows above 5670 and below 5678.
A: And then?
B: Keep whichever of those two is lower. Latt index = 239.3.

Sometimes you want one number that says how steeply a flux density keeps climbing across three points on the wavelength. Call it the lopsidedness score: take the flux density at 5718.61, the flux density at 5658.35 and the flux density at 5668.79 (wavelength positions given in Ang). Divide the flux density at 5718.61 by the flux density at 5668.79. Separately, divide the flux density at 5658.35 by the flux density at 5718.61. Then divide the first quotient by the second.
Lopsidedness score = 1.02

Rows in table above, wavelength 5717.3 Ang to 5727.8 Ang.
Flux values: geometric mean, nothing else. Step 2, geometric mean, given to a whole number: 249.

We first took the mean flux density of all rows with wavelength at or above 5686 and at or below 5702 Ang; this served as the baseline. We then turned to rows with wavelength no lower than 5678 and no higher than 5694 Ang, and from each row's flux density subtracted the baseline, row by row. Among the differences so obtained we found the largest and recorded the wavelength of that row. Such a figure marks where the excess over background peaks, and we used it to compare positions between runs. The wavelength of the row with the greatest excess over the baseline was 5684.47 Ang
